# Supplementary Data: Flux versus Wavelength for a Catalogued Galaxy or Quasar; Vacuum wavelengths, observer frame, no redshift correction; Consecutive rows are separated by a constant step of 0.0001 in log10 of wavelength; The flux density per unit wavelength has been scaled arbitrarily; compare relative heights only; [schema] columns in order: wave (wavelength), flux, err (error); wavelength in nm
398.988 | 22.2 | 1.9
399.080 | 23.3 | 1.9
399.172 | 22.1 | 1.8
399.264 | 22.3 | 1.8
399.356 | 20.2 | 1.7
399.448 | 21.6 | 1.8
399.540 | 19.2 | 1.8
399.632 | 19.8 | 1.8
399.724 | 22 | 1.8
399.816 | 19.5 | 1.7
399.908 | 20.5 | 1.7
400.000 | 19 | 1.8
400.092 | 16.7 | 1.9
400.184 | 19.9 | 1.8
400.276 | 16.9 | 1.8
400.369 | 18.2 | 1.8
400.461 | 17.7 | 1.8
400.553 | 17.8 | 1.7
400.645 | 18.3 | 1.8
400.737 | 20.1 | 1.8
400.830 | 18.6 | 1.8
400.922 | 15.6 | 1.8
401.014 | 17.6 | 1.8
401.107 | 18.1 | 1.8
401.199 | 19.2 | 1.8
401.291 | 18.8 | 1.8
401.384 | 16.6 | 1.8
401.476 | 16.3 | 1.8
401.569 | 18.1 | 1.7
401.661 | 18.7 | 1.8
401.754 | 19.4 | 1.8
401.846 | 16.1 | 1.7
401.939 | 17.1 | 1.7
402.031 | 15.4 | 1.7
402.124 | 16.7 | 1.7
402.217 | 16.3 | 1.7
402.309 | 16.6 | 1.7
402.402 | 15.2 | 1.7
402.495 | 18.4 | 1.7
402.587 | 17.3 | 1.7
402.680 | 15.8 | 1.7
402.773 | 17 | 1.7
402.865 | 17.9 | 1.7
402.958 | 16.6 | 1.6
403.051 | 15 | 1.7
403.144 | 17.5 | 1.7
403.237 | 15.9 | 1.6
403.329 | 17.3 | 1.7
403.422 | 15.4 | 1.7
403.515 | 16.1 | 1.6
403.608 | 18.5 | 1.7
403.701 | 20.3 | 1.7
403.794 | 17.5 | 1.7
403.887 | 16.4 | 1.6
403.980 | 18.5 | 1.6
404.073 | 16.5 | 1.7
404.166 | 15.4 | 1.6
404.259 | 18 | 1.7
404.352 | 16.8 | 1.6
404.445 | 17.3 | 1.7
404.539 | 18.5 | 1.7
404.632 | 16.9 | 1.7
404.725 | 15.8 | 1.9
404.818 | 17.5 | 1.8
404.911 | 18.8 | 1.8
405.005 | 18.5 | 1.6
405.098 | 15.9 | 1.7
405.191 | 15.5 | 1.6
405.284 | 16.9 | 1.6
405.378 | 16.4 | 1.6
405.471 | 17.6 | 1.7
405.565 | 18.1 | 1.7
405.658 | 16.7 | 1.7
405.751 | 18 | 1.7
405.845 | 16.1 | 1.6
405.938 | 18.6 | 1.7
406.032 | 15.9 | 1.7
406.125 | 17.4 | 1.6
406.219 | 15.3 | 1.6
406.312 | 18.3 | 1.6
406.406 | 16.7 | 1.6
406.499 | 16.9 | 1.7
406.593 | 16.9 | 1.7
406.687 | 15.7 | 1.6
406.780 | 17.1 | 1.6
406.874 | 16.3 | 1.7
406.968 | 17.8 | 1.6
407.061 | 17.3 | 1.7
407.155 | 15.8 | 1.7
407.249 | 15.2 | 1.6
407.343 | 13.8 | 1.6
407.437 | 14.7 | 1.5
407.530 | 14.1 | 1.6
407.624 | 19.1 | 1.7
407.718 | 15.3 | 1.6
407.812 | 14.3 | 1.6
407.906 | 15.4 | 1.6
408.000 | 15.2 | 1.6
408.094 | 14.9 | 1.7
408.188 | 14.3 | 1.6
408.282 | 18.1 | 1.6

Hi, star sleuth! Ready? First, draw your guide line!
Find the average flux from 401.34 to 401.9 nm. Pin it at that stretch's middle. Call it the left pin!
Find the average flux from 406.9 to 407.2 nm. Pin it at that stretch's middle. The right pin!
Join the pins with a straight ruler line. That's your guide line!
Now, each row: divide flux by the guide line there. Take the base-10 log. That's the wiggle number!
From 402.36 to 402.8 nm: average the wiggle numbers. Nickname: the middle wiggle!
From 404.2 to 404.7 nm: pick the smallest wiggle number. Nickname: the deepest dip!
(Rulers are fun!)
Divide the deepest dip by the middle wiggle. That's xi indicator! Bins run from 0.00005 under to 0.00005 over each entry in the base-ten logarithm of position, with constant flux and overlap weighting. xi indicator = 0.6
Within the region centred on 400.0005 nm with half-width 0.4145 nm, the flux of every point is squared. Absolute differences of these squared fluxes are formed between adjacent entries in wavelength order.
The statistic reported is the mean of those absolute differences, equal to 81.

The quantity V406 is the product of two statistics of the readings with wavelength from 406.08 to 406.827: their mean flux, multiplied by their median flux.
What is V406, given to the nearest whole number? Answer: 284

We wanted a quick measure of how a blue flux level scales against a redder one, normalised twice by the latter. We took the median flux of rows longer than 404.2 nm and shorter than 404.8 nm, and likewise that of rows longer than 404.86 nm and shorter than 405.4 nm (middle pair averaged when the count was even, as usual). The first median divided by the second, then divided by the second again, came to 0.062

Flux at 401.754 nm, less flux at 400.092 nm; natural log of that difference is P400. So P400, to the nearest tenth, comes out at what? 1.0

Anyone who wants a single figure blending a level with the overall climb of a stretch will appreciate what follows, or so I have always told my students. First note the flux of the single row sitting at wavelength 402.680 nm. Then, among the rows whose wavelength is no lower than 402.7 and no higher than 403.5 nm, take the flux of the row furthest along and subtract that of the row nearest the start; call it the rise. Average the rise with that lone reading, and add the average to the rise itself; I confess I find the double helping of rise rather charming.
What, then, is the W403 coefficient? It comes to 5.5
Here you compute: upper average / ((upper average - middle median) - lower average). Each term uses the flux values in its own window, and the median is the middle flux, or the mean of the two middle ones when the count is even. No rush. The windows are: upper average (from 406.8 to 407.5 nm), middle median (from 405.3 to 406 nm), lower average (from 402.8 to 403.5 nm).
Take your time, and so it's -0.87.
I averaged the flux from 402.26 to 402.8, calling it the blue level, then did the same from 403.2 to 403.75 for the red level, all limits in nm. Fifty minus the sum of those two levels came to 16.0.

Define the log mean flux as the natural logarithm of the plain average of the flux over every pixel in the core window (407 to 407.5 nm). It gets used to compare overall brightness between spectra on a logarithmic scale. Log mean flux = 2.73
